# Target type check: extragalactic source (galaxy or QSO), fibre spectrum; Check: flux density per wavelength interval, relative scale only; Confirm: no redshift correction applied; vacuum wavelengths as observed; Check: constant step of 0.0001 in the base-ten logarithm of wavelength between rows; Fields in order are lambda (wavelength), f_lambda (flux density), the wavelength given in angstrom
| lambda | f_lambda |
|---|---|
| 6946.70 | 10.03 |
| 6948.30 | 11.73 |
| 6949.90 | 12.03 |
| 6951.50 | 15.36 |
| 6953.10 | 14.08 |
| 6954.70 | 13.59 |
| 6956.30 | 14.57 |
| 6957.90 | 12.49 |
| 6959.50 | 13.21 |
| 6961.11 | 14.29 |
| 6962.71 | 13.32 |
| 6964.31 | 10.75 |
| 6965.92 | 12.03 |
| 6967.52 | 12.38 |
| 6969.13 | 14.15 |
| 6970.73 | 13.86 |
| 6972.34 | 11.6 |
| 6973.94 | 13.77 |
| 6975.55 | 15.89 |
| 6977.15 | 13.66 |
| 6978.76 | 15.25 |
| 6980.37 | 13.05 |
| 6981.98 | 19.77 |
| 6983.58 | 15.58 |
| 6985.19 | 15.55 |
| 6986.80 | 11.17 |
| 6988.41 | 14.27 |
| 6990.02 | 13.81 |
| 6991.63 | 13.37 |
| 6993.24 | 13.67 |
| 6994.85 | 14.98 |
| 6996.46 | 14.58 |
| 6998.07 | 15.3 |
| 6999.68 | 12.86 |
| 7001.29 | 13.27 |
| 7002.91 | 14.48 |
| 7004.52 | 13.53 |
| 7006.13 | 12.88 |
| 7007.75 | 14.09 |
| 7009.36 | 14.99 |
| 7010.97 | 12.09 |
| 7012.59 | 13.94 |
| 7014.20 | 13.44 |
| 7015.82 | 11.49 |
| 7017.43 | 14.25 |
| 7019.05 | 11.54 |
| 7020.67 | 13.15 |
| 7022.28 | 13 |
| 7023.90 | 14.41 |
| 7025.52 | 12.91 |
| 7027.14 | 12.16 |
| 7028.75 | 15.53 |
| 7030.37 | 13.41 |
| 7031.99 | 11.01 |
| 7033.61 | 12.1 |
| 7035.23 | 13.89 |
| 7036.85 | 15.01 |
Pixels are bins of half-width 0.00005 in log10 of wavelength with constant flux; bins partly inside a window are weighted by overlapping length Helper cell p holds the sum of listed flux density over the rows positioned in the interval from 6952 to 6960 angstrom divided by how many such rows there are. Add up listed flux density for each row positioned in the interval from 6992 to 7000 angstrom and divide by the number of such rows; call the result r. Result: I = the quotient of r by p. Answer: 1.05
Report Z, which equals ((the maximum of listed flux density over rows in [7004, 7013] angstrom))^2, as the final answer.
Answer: 225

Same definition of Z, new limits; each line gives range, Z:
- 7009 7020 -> 225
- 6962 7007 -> 391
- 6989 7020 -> 234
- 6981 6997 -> 391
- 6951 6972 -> 236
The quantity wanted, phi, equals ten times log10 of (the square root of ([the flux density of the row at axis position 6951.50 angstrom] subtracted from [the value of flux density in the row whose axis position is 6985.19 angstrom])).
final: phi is -3.6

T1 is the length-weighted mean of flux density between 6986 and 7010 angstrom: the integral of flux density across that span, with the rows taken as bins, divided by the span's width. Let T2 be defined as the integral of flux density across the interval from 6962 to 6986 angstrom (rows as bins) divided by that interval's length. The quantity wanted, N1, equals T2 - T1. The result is 0.2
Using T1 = 13.8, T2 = 14.0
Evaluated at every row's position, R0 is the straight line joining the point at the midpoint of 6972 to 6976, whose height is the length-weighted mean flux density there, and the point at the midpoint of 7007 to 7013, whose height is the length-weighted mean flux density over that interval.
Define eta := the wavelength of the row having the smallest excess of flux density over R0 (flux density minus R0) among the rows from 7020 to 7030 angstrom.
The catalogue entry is 7027.14 angstrom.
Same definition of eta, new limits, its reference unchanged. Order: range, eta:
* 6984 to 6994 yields 6986.80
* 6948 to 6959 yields 6948.30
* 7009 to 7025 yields 7015.82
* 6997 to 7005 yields 6999.68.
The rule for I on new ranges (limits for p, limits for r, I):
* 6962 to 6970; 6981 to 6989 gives 1.22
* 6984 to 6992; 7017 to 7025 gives 0.97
